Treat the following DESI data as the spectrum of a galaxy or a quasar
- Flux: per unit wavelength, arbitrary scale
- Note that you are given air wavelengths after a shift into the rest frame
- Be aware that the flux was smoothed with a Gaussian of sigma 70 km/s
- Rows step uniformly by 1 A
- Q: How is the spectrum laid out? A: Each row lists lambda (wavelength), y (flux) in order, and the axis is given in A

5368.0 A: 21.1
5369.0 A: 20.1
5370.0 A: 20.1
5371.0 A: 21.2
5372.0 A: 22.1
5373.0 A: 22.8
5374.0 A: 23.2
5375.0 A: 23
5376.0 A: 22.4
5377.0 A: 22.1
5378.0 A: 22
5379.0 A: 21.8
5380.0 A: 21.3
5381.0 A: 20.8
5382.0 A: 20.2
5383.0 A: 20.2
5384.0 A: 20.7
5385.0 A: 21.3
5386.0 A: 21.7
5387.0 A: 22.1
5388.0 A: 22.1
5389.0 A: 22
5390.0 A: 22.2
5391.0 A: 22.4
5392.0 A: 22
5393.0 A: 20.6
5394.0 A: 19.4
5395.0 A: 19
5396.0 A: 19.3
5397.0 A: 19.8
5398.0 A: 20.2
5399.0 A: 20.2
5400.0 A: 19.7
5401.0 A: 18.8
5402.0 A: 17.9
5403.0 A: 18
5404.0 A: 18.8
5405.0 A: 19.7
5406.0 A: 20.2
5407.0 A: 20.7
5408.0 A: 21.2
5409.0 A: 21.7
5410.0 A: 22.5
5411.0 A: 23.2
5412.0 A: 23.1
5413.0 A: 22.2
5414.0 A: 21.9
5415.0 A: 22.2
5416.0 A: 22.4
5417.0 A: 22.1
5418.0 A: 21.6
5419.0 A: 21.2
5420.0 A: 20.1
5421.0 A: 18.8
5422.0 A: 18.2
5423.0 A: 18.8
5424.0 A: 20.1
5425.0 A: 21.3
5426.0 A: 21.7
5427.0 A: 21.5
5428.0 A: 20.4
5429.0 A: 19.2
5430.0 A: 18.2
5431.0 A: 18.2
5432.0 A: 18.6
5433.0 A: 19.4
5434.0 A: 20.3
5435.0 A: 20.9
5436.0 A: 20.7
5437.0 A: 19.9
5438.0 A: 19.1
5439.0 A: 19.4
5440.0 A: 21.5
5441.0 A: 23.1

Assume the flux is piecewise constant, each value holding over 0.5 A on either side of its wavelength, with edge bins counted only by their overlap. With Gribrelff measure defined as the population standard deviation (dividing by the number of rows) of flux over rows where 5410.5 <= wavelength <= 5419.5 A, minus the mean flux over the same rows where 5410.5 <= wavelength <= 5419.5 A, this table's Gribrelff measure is -21.6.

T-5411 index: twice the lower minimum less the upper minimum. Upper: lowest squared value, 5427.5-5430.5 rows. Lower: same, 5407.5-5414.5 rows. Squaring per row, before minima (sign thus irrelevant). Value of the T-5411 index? 568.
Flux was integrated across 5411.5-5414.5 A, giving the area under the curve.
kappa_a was 67.2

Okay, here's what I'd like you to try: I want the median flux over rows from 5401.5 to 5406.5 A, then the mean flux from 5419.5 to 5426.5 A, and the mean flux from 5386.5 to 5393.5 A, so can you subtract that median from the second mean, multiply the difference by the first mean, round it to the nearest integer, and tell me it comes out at 62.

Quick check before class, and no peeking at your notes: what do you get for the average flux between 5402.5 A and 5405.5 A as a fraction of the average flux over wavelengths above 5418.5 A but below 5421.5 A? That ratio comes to 0.94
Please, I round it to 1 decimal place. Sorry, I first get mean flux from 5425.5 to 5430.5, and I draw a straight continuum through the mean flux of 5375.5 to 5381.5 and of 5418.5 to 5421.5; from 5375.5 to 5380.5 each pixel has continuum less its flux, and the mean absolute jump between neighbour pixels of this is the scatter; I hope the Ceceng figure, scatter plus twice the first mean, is 40.6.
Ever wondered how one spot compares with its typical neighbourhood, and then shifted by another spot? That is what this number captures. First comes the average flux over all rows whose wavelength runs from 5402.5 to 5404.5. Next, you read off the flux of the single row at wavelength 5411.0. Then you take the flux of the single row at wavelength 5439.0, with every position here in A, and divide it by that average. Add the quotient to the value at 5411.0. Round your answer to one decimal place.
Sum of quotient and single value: 24.3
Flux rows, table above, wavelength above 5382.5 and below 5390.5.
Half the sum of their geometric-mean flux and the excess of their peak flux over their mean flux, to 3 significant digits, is 11.1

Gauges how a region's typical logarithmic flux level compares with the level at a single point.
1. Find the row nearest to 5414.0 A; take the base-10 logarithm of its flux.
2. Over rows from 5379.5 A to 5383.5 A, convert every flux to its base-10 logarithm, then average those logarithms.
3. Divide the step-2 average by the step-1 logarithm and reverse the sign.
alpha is -0.98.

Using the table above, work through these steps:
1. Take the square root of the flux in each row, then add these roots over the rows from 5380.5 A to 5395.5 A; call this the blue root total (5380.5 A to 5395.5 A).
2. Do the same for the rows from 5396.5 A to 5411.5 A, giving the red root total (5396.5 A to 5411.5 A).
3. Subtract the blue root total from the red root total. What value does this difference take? -1.6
